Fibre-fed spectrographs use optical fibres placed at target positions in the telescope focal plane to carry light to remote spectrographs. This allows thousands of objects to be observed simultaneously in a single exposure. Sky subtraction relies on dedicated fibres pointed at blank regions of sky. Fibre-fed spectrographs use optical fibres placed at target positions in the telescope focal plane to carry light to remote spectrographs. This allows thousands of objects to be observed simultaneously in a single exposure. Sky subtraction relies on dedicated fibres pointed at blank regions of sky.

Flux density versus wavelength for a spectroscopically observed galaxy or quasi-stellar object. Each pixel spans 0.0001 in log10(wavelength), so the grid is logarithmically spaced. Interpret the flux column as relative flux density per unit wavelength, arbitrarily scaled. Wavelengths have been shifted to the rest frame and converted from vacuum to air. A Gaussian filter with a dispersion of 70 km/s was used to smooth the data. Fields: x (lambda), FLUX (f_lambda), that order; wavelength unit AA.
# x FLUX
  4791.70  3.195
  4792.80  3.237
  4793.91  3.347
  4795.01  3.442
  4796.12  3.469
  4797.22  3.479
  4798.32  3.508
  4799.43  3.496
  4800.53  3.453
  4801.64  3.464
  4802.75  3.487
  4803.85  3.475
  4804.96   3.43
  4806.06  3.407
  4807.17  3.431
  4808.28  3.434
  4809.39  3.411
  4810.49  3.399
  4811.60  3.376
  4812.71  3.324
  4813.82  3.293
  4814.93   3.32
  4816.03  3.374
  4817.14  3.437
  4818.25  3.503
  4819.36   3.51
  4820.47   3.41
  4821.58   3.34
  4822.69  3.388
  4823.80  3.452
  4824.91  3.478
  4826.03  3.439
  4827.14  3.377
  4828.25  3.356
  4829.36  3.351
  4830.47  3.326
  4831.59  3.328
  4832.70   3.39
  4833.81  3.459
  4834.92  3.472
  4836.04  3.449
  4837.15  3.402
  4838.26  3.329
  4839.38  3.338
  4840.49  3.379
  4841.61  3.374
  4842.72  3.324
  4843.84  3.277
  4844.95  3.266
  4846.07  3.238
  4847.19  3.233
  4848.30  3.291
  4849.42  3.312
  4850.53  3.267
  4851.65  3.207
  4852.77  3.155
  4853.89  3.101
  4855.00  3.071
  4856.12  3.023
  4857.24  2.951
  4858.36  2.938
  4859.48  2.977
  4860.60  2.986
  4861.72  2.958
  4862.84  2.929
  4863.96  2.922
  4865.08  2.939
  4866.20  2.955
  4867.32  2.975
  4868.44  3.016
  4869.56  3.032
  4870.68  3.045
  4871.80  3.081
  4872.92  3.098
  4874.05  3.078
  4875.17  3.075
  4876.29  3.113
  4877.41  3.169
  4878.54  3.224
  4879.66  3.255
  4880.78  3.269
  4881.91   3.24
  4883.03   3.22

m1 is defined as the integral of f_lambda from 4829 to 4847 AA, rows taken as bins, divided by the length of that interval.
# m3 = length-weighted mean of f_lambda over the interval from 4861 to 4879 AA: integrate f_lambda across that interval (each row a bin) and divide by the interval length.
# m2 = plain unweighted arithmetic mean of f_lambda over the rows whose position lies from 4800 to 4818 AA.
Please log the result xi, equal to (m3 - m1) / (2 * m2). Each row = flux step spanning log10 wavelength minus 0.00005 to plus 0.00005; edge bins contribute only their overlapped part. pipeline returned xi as -0.046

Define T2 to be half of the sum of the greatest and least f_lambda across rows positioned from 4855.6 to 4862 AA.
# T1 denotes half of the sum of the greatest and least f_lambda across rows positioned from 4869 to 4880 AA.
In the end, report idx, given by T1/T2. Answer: 1.05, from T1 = 3.14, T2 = 2.98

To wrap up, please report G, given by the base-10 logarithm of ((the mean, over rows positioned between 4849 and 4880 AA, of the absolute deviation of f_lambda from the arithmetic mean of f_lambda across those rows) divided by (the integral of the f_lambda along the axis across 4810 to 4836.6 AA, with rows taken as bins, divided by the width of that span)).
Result -1.57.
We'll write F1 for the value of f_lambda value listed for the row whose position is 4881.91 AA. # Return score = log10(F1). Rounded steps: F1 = 3.24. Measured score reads 0.511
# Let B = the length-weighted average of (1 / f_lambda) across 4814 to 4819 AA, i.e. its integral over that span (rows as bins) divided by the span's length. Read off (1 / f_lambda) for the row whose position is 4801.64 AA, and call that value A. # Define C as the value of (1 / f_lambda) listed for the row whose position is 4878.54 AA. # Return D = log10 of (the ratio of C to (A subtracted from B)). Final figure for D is 1.75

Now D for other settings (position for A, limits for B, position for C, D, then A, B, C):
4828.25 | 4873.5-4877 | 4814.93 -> 1.06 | 0.298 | 0.32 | 0.301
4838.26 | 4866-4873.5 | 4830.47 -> 1.01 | 0.300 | 0.33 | 0.301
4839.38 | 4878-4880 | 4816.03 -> 1.48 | 0.300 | 0.31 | 0.296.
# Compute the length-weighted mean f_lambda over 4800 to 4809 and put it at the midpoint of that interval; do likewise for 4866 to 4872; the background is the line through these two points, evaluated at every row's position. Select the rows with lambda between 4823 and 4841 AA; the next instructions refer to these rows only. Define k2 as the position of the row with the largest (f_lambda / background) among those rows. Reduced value 4834.92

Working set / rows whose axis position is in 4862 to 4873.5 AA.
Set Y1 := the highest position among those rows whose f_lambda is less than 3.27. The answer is 4872.92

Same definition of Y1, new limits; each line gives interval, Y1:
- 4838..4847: 4846.07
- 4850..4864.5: 4863.96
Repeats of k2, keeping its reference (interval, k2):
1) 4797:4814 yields 4802.75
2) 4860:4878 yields 4877.41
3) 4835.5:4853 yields 4836.04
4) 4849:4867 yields 4849.42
